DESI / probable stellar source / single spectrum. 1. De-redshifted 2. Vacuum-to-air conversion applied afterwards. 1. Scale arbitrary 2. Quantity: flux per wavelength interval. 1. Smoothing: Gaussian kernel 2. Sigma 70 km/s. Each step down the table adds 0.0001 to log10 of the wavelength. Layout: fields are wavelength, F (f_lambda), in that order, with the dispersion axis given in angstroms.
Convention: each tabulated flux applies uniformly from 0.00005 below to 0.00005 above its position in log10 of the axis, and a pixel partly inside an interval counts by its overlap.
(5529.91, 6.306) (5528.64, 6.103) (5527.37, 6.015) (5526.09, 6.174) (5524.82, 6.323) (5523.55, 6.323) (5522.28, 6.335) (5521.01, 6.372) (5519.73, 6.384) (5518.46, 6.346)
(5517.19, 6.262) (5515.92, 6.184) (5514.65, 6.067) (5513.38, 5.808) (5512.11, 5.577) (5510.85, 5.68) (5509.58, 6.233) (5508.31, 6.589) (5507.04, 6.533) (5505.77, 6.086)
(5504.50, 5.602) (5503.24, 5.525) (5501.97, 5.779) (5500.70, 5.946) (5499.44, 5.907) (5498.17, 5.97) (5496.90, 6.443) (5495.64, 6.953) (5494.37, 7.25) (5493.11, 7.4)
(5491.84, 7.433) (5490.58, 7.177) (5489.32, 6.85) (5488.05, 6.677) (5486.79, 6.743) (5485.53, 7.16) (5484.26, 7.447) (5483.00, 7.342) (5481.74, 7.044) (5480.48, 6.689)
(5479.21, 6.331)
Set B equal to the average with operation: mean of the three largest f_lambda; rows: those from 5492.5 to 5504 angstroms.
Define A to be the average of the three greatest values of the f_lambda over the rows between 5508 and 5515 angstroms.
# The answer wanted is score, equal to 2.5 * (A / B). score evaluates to 2.2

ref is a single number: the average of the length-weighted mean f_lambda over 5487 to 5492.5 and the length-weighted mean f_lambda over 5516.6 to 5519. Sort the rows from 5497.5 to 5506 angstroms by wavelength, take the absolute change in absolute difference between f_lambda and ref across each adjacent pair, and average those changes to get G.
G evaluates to 0.18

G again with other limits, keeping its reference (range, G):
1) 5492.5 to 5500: 0.21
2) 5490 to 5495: 0.15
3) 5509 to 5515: 0.29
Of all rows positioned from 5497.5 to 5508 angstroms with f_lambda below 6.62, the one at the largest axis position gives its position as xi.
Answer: 5507.04 angstroms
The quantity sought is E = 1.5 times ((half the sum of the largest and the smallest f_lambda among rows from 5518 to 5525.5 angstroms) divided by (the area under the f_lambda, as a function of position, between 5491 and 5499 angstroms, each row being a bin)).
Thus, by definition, 0.173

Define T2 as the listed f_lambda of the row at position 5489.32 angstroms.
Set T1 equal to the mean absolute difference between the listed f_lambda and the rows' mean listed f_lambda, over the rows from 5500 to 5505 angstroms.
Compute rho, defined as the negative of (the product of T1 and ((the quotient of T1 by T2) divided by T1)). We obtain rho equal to -0.022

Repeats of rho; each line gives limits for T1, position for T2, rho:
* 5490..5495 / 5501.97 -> -0.018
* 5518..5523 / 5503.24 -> -0.003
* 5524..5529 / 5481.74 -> -0.013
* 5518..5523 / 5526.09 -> -0.003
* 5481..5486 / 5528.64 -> -0.024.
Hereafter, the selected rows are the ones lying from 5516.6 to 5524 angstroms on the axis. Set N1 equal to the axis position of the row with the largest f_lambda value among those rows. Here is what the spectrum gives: 5519.73 angstroms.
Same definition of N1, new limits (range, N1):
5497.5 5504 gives 5498.17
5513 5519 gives 5518.46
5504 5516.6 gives 5508.31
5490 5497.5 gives 5491.84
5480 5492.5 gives 5484.26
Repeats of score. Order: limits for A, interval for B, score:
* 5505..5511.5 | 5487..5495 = 2.2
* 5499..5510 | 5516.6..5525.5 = 2.5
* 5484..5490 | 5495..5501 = 2.8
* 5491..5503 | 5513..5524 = 2.9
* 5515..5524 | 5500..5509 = 2.5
